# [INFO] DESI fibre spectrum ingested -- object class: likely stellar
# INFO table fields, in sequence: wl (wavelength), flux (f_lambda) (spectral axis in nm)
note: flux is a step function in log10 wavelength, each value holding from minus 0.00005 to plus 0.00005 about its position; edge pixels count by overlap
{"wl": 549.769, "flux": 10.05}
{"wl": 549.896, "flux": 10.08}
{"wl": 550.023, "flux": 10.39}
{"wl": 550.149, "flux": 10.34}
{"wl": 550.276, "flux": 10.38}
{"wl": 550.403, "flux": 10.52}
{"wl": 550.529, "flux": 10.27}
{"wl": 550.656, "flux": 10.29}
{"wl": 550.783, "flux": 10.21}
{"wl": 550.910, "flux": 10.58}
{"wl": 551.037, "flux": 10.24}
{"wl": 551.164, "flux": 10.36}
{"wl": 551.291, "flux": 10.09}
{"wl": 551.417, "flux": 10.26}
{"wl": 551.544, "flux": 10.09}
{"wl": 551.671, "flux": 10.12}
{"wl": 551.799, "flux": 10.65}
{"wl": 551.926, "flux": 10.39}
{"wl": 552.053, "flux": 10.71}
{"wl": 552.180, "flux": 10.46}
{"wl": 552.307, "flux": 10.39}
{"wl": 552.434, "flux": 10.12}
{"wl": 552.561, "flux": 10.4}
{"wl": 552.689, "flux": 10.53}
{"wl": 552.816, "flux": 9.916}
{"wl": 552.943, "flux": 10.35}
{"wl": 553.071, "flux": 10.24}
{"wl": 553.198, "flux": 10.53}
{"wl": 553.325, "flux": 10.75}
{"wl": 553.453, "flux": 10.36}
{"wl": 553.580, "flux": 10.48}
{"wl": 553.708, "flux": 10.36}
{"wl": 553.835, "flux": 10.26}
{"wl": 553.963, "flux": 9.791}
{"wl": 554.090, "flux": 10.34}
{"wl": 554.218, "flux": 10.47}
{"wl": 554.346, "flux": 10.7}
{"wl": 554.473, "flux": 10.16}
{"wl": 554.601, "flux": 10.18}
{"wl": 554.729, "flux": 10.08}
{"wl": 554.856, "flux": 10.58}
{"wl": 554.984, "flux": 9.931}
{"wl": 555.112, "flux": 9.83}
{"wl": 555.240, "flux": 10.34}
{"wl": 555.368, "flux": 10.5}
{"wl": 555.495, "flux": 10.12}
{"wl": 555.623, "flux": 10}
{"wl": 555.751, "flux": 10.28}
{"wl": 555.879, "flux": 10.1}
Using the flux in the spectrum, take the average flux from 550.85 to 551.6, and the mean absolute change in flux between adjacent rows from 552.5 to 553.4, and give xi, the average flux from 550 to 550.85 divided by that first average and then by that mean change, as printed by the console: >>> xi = 3.36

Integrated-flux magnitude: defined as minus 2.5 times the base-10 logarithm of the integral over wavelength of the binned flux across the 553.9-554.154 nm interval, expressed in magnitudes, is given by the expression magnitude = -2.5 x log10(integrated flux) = -1.02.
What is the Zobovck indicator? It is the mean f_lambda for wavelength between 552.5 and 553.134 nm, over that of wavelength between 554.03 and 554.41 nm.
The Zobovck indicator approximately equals 0.98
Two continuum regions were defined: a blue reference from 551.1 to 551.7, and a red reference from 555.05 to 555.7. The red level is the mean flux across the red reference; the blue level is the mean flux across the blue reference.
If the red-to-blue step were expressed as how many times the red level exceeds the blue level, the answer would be 1.00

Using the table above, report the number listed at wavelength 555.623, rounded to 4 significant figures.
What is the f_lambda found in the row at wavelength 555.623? 10.00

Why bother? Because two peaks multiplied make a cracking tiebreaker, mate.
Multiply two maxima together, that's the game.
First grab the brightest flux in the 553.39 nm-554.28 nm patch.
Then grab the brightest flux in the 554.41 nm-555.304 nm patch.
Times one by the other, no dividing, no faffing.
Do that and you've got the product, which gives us 111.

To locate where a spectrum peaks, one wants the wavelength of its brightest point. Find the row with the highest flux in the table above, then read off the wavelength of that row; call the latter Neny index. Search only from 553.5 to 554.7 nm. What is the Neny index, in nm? 554.346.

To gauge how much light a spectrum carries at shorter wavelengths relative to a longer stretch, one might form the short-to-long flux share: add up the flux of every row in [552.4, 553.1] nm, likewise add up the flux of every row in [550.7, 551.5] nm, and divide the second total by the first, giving 1.00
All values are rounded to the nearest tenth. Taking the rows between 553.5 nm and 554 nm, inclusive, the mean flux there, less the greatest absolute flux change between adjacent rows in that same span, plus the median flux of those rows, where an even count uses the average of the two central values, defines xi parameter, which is 20.1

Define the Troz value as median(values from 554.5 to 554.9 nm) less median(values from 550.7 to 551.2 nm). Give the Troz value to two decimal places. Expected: -0.12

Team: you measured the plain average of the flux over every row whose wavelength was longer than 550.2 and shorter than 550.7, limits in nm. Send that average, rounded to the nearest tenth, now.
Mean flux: 10.4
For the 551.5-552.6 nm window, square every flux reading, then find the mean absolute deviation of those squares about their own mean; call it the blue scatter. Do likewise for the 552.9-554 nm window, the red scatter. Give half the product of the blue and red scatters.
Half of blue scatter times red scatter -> 6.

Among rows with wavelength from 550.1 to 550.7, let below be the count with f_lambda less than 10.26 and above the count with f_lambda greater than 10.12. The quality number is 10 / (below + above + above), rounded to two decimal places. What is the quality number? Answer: 1.00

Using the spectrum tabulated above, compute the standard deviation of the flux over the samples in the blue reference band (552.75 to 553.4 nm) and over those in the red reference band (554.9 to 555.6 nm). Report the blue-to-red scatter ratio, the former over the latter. 1.1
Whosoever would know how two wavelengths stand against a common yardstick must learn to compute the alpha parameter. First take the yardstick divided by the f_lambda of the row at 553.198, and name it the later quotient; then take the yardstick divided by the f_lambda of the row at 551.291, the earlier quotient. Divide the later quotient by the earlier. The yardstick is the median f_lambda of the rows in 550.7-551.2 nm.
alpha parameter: 0.96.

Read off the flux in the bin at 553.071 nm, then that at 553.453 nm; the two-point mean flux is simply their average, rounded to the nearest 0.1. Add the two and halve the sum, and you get 10.3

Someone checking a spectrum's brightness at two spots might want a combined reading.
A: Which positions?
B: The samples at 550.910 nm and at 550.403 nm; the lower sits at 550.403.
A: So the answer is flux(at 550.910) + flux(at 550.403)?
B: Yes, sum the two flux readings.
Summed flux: 21.1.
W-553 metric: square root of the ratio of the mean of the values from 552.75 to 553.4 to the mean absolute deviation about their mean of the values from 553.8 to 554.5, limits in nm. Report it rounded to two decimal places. 6.92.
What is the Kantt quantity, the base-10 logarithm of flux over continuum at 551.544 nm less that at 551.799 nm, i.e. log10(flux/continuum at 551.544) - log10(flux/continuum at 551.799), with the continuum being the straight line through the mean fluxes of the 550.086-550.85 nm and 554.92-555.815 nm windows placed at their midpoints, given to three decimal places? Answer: -0.024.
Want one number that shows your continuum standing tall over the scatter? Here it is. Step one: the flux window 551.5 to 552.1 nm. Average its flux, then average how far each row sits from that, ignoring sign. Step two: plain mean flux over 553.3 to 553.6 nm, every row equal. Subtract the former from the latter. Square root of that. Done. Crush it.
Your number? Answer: 3.21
